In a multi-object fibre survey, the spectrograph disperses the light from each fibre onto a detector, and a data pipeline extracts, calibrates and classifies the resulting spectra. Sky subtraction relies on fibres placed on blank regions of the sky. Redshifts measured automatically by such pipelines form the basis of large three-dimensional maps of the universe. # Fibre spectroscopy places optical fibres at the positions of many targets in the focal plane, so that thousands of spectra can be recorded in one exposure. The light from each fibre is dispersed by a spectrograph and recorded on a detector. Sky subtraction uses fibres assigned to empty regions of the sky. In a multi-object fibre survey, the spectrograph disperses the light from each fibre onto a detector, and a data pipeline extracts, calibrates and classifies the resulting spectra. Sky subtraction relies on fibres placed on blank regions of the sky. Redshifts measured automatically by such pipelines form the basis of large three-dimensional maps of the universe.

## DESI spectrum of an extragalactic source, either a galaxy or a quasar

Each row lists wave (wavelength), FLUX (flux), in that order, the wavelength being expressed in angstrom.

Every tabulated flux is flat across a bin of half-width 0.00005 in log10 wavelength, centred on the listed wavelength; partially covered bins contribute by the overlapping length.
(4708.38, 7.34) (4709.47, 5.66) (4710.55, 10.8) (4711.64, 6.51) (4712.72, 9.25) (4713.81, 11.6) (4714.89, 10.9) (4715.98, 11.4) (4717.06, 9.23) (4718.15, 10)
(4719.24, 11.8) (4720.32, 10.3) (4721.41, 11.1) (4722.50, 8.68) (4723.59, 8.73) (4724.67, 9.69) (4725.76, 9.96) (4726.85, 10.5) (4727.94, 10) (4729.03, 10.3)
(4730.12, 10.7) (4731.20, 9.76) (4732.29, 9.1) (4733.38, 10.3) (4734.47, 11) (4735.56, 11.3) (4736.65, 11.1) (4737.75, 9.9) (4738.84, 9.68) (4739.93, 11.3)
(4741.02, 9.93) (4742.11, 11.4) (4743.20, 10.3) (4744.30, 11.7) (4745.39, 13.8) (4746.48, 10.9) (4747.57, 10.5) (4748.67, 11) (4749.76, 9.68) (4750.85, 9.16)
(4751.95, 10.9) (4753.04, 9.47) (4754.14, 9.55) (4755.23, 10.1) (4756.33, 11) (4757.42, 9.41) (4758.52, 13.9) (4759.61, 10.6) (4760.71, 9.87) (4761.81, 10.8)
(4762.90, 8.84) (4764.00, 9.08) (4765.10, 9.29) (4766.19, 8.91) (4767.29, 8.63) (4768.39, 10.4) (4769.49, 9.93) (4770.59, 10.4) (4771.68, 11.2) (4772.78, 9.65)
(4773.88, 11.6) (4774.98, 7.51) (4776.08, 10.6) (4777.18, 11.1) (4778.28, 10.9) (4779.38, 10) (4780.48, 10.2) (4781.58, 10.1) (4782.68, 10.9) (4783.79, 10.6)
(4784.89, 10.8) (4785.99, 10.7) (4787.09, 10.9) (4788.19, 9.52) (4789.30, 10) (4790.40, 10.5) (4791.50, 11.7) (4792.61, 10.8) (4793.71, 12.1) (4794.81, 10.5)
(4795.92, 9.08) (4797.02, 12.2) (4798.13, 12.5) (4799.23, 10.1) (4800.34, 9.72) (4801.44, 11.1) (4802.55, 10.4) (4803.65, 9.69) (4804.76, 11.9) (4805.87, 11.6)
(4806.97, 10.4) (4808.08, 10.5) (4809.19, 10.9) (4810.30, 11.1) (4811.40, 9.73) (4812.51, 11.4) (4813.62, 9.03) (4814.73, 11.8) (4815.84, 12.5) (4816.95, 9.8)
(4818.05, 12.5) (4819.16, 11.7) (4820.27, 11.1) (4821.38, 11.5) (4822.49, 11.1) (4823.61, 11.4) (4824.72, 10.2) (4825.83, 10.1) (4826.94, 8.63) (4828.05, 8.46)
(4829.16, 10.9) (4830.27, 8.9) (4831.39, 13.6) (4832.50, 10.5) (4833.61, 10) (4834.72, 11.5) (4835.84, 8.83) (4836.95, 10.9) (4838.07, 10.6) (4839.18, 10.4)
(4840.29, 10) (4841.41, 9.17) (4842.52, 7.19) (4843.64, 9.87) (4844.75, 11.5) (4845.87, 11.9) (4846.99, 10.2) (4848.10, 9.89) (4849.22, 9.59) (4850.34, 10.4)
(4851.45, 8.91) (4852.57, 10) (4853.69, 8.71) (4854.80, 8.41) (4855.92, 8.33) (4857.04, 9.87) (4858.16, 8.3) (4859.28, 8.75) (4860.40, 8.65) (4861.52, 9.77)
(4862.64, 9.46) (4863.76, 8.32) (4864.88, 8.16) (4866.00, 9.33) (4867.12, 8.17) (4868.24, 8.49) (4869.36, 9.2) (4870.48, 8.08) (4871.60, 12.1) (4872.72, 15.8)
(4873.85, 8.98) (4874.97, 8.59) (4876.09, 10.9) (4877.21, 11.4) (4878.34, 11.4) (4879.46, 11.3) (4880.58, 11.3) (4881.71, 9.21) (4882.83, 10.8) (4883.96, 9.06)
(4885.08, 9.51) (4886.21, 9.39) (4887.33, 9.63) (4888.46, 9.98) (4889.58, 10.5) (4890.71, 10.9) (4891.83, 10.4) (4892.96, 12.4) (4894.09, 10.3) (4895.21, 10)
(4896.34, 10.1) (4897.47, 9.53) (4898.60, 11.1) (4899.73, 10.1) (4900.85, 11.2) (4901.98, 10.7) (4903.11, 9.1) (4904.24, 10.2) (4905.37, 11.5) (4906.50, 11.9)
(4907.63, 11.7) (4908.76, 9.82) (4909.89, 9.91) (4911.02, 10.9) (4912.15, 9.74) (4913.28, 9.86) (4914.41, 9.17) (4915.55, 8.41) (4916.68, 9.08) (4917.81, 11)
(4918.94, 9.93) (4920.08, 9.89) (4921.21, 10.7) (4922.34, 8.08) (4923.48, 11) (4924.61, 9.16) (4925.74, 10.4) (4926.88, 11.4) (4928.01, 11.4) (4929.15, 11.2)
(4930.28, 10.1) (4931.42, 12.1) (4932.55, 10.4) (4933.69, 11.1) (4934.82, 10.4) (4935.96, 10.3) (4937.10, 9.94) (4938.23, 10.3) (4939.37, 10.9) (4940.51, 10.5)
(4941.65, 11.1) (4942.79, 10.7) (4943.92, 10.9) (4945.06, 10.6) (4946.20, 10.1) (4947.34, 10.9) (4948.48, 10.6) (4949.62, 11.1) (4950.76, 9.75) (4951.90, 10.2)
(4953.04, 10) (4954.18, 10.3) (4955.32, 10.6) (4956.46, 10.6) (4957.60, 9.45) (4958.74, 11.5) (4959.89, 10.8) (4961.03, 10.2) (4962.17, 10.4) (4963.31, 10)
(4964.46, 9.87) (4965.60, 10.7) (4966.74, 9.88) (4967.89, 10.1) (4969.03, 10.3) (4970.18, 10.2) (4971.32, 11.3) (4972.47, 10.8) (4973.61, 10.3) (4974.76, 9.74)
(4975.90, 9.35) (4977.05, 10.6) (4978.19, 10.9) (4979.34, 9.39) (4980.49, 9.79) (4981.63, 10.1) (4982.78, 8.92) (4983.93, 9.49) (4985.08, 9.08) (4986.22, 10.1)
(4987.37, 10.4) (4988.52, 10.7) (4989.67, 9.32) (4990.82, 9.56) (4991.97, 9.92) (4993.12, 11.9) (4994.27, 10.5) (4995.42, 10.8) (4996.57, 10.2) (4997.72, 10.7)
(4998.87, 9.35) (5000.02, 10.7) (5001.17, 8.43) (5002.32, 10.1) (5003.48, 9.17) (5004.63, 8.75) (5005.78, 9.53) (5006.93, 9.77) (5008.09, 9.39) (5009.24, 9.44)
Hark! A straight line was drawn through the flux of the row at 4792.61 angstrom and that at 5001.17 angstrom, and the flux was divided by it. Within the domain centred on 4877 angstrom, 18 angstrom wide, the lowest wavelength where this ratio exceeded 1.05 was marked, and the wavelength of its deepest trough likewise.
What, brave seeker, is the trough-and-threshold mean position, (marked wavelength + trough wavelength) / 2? 4871.0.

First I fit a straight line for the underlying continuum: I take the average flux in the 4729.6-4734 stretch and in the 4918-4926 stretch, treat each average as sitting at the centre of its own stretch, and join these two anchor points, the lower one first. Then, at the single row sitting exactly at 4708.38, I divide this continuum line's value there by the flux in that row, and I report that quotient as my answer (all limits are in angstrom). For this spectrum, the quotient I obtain 1.36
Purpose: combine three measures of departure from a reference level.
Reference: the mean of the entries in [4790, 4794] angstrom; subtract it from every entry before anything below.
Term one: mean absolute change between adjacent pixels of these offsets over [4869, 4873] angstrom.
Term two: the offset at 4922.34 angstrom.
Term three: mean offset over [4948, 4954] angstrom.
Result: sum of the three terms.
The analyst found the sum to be -1.2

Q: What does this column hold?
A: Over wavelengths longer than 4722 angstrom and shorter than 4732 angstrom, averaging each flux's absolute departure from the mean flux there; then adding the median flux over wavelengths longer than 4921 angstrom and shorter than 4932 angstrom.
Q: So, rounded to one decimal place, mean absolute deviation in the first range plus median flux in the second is 11.4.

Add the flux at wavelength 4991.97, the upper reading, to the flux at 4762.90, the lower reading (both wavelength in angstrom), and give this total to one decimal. 18.8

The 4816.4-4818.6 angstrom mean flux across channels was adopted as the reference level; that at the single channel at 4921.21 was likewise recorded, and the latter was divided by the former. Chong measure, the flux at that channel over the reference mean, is 0.96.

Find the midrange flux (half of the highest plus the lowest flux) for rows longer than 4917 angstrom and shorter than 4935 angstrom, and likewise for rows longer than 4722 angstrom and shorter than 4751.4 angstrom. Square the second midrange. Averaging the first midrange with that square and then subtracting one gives 67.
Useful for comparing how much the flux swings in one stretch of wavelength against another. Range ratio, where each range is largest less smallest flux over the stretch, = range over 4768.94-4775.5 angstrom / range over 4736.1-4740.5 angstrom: 2.5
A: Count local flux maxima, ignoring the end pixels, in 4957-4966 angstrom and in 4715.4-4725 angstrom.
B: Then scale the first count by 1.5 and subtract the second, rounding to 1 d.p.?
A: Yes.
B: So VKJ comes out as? 1.0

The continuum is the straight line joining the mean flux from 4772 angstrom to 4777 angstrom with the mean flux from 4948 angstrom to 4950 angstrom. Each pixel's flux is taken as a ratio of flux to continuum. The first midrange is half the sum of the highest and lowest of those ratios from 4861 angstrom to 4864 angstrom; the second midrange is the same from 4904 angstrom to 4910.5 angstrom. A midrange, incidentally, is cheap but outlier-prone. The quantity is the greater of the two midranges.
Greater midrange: 1.02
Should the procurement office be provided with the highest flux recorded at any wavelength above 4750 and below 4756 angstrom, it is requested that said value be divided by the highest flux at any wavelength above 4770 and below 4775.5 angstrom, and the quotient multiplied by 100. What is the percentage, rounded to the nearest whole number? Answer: 94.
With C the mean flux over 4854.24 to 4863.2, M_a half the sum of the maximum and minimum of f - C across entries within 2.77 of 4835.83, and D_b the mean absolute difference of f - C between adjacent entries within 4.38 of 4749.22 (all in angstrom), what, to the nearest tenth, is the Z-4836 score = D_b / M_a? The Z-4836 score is 1.0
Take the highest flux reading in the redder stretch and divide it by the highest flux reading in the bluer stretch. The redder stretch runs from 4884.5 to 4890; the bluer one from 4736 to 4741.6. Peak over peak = 0.93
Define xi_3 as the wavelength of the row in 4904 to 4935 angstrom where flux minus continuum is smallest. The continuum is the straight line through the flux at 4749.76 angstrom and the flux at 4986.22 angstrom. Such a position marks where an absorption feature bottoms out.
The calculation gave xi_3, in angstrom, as 4922.34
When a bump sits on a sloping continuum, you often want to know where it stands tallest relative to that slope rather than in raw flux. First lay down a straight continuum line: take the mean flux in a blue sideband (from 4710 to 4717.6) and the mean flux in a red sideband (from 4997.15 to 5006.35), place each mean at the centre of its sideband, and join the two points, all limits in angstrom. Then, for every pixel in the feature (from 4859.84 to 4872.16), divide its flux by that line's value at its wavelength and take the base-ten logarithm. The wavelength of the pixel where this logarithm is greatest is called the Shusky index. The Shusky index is 4871.60 angstrom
